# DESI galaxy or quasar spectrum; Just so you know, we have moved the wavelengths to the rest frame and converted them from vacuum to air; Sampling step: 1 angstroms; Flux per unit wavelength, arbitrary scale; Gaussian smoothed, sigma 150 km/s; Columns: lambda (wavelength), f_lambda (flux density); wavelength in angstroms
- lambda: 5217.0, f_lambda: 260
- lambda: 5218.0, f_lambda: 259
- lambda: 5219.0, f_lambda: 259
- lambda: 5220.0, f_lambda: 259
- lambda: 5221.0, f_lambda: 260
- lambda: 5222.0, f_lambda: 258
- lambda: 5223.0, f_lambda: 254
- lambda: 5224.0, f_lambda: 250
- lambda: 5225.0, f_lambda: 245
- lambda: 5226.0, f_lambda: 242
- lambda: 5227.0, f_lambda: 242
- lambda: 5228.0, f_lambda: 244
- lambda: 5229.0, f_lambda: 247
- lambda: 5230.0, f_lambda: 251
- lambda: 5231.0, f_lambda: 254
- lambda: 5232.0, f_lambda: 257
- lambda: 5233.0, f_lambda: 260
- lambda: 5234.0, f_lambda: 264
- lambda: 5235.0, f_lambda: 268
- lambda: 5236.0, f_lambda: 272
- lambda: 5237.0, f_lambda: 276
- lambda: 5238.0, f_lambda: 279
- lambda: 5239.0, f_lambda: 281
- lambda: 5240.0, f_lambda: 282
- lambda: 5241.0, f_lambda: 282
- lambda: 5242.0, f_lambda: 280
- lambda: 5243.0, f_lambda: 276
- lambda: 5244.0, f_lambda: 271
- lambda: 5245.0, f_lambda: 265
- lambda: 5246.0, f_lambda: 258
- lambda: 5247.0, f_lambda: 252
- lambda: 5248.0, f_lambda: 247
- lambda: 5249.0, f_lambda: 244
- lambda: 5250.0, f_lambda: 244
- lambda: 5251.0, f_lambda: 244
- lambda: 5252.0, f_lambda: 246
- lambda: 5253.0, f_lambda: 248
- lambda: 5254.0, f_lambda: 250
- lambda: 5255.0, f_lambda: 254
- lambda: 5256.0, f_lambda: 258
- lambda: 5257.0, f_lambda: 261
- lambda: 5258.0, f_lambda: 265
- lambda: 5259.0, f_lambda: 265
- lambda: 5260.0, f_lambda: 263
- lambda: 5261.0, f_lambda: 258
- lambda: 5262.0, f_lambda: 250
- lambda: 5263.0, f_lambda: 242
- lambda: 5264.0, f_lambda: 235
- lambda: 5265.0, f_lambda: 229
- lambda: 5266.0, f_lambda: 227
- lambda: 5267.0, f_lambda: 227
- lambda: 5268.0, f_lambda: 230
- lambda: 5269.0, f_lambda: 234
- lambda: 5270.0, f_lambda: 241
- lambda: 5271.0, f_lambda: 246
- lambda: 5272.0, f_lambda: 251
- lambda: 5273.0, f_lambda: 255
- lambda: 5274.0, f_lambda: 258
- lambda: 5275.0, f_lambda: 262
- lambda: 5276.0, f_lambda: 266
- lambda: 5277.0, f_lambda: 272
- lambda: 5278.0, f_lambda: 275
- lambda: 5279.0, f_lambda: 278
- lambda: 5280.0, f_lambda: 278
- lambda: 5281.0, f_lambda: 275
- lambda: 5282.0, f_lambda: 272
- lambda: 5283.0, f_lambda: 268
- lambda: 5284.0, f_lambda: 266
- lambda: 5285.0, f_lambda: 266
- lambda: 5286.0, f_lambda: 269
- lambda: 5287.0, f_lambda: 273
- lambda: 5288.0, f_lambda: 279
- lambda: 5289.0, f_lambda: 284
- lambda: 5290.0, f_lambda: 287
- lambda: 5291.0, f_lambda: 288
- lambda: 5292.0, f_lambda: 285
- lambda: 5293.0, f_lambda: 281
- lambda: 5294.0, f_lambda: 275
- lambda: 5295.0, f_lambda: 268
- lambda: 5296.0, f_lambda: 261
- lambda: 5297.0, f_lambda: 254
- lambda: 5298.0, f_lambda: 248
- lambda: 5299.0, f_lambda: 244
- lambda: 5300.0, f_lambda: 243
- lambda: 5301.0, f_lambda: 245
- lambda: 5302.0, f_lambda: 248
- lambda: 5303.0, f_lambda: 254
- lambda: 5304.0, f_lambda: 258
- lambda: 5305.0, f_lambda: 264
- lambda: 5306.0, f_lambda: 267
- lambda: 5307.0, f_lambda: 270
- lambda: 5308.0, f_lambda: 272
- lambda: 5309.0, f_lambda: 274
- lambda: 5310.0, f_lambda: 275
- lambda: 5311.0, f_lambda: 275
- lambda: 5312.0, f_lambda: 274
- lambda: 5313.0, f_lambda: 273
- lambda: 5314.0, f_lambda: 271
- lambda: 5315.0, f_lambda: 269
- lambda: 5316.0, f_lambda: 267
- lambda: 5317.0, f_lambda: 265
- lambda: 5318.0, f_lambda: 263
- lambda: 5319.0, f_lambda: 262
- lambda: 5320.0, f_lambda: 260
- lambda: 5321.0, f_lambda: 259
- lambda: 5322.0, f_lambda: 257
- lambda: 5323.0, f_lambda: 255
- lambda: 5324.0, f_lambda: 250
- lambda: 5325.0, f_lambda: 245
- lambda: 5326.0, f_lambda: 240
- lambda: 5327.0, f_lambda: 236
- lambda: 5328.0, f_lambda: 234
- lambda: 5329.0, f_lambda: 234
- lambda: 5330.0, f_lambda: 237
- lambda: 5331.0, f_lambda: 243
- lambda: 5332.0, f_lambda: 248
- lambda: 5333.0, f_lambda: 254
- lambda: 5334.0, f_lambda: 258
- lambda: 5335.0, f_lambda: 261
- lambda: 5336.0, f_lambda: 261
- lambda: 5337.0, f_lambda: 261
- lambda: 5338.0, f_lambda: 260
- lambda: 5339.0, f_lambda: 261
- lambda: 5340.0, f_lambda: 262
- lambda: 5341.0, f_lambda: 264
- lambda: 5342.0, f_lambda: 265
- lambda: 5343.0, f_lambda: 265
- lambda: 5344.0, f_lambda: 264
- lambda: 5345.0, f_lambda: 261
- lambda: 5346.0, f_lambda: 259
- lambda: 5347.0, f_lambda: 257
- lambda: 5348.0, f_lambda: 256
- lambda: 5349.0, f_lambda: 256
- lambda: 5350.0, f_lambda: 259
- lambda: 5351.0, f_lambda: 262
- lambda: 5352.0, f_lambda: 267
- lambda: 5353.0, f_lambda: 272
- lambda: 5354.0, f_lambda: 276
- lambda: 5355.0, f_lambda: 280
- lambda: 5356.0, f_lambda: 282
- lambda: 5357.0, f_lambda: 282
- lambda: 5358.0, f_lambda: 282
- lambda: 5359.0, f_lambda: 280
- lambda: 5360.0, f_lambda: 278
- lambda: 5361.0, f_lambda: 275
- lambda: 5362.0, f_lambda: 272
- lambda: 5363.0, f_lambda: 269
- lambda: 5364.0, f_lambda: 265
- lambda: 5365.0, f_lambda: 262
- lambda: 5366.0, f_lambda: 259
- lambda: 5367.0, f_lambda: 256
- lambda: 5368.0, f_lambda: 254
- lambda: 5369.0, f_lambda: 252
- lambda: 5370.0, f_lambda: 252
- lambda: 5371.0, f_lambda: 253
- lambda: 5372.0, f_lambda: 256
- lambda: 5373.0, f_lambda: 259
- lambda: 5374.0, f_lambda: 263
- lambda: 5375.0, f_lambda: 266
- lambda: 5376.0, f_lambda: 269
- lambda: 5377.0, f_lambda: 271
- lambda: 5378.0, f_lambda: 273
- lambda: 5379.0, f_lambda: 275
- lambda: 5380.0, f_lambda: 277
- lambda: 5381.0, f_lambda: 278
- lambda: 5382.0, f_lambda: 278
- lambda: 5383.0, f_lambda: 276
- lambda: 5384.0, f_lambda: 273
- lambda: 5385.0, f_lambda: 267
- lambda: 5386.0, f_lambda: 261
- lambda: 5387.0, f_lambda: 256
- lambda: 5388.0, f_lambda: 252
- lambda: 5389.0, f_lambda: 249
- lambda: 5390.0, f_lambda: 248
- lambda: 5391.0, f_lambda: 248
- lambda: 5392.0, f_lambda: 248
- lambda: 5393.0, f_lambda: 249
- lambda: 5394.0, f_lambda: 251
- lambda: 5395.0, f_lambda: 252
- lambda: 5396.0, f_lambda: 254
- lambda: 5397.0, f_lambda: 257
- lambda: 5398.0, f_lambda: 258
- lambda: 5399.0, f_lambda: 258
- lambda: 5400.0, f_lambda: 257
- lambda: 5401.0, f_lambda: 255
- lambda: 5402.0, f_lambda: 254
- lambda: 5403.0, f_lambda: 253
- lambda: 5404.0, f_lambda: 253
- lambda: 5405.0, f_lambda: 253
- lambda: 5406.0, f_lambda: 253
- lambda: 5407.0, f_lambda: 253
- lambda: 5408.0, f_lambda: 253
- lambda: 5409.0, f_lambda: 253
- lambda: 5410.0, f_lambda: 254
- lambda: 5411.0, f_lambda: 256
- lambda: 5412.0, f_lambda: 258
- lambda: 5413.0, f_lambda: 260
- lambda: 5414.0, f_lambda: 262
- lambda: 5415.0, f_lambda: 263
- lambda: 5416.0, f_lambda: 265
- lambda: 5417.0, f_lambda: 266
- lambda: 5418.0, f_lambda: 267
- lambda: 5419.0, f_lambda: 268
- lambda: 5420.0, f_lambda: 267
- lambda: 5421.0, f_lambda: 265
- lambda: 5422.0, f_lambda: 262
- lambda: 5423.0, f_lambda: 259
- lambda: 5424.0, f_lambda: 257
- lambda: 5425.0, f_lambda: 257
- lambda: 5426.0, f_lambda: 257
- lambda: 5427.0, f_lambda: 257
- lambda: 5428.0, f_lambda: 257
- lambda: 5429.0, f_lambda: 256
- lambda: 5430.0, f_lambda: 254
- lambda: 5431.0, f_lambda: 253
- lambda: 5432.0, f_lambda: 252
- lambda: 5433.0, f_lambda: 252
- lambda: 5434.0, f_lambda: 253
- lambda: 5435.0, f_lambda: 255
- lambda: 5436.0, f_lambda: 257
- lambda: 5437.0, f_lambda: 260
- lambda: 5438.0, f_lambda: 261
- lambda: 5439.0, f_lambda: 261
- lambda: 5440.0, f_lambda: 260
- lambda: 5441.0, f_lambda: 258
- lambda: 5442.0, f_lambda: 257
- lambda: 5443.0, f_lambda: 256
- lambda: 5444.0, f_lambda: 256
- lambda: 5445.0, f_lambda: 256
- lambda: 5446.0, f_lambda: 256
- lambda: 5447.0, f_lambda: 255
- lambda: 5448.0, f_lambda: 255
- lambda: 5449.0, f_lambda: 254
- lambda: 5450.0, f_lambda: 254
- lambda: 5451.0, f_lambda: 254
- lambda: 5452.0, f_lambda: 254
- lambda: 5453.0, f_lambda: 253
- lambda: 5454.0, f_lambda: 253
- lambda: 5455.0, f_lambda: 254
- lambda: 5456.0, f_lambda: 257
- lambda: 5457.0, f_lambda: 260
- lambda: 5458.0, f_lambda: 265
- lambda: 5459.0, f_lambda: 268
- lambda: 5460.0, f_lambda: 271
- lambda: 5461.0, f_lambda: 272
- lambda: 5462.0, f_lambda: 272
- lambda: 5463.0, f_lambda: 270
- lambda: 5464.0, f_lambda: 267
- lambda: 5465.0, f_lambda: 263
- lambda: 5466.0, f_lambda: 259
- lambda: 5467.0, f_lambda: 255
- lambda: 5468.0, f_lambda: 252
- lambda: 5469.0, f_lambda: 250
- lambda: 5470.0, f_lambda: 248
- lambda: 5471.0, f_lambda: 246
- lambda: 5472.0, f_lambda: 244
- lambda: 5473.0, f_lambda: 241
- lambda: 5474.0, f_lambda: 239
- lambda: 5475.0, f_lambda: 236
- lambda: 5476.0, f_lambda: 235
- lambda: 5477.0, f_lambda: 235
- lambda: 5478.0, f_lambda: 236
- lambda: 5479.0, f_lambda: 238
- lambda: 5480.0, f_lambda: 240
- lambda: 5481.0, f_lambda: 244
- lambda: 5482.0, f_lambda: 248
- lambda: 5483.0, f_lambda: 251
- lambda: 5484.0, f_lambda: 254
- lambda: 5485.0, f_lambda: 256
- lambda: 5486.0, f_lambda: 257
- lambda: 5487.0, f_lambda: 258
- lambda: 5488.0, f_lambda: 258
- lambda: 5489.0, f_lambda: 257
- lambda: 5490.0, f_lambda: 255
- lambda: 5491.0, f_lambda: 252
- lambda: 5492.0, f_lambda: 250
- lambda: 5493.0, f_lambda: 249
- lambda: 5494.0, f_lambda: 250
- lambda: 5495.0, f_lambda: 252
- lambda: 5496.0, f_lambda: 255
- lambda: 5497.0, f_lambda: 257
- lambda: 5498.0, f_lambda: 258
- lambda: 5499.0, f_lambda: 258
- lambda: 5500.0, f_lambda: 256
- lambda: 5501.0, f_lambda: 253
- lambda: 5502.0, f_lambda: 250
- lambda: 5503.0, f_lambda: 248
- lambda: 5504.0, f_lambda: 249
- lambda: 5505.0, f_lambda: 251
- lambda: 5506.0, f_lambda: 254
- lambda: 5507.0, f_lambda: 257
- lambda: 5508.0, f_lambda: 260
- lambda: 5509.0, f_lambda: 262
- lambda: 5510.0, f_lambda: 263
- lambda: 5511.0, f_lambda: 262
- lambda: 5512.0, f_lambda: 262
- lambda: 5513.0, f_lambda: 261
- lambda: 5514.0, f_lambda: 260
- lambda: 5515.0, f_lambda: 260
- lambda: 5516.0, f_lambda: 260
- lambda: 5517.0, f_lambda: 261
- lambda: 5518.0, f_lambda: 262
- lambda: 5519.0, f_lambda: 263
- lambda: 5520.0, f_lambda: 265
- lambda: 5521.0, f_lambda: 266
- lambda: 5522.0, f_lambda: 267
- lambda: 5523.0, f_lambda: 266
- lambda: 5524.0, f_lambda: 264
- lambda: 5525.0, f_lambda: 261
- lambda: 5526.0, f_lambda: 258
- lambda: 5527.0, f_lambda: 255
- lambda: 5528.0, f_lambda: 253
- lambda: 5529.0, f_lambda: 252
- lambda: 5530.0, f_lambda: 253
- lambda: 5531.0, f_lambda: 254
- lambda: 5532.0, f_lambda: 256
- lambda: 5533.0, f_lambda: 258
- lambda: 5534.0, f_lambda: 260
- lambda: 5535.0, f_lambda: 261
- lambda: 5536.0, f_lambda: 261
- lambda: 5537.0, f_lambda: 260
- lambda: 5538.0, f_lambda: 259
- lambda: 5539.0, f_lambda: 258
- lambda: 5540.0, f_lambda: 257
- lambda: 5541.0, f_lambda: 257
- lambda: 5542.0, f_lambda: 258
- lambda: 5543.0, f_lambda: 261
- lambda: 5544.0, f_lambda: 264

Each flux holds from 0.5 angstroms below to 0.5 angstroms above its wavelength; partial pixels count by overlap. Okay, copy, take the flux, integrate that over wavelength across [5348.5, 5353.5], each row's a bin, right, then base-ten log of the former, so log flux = 3.1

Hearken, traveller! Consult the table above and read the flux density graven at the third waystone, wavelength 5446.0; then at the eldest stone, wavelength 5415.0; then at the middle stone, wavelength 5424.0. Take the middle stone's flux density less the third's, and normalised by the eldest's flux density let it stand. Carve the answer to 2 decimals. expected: 0.00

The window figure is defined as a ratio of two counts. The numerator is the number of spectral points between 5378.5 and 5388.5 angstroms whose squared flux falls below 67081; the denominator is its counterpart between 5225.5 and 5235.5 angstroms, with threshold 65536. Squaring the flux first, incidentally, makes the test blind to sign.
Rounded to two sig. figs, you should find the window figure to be 0.33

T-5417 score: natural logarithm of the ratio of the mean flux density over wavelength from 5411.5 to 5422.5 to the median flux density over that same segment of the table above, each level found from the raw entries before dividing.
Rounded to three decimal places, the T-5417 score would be -0.004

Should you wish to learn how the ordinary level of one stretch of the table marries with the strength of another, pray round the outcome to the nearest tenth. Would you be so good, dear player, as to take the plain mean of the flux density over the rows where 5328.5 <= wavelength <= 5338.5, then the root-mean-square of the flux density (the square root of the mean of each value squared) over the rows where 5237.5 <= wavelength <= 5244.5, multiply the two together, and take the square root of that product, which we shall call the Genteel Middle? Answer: 264.9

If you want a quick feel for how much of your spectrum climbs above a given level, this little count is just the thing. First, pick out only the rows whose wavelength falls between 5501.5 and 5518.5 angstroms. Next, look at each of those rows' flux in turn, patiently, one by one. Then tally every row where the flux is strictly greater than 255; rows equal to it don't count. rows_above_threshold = 12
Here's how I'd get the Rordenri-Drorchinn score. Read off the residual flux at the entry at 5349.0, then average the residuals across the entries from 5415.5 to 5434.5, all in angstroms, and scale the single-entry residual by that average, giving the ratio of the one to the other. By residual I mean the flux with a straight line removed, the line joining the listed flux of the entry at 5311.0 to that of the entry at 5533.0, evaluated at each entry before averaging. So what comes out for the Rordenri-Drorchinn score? 2.3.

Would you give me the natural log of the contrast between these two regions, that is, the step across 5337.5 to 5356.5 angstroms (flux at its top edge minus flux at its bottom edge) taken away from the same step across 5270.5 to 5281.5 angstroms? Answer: 1.9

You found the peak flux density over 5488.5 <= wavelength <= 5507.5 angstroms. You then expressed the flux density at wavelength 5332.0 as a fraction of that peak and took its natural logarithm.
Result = -0.04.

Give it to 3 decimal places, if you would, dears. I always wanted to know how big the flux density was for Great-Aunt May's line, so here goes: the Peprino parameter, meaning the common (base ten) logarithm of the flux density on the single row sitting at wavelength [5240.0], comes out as 2.450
